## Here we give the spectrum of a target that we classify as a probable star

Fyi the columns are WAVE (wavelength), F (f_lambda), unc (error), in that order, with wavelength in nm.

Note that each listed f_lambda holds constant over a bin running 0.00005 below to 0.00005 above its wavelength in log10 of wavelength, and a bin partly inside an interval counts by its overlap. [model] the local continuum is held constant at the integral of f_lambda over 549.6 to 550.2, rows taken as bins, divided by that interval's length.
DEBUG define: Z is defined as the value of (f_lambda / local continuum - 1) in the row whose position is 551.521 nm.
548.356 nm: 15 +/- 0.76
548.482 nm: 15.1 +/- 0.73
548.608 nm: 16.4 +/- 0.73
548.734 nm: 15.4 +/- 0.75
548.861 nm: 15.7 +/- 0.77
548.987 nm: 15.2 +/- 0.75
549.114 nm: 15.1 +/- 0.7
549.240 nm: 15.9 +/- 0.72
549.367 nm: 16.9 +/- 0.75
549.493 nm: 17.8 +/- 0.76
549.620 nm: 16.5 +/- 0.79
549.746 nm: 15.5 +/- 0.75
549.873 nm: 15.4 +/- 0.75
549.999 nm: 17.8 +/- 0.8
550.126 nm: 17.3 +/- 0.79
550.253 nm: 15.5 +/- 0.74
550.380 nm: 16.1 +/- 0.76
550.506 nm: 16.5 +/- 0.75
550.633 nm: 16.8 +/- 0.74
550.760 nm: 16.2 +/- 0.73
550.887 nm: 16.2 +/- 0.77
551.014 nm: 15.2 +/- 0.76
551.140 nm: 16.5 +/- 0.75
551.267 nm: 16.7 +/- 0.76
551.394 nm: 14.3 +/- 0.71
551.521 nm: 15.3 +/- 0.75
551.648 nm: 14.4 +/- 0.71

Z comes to -0.07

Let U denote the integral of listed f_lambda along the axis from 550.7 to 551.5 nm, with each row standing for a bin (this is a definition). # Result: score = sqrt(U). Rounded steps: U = 12.7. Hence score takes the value 3.56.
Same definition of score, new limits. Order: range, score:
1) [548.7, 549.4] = 3.31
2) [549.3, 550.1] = 3.65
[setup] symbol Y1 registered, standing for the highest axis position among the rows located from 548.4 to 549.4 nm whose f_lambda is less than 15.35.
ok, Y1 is 549.114 nm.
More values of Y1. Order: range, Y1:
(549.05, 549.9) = 549.114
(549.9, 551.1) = 551.014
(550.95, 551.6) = 551.521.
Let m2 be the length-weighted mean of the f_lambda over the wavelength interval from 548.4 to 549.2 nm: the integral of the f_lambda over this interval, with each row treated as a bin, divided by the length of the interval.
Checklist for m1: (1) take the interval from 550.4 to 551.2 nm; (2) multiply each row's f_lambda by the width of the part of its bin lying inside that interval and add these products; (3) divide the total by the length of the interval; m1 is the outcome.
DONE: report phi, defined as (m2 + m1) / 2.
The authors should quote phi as 15.9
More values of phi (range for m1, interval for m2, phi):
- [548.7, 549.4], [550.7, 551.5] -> 15.7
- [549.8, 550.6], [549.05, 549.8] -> 16.4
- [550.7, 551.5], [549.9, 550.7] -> 16.2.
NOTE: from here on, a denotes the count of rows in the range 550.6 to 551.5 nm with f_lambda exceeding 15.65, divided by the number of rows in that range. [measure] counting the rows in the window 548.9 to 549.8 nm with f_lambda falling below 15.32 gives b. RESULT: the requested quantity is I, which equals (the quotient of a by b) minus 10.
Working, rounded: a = 0.71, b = 2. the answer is -9.64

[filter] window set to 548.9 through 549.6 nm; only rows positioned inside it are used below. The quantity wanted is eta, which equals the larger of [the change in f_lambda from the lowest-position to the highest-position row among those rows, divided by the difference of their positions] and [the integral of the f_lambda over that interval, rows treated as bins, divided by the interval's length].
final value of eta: 16.2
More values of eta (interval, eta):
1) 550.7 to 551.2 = 16.0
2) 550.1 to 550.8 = 16.4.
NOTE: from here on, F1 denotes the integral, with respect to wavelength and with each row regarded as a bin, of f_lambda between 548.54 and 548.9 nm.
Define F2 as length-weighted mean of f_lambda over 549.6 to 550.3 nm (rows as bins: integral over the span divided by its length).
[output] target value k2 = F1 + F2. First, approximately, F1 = 5.7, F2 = 16.35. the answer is 22.0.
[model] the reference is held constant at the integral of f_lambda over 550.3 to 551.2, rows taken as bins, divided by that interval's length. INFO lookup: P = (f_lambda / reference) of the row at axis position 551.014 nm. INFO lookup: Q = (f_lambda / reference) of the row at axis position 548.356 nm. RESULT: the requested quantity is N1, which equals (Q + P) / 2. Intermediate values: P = 0.94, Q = 0.93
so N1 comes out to 0.93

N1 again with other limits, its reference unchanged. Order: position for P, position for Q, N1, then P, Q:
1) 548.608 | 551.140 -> 1.01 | 1.01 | 1.02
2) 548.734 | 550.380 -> 0.97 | 0.95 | 0.99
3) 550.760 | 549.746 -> 0.98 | 1.00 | 0.96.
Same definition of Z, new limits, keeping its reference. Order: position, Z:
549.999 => 0.08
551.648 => -0.13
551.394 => -0.13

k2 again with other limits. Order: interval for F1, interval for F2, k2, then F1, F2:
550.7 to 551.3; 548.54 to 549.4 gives 25.4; 9.7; 15.75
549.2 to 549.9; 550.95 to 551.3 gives 27.6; 11.5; 16.12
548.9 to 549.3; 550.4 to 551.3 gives 22.5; 6.2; 16.29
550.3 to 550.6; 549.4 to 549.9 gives 21.3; 4.9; 16.41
